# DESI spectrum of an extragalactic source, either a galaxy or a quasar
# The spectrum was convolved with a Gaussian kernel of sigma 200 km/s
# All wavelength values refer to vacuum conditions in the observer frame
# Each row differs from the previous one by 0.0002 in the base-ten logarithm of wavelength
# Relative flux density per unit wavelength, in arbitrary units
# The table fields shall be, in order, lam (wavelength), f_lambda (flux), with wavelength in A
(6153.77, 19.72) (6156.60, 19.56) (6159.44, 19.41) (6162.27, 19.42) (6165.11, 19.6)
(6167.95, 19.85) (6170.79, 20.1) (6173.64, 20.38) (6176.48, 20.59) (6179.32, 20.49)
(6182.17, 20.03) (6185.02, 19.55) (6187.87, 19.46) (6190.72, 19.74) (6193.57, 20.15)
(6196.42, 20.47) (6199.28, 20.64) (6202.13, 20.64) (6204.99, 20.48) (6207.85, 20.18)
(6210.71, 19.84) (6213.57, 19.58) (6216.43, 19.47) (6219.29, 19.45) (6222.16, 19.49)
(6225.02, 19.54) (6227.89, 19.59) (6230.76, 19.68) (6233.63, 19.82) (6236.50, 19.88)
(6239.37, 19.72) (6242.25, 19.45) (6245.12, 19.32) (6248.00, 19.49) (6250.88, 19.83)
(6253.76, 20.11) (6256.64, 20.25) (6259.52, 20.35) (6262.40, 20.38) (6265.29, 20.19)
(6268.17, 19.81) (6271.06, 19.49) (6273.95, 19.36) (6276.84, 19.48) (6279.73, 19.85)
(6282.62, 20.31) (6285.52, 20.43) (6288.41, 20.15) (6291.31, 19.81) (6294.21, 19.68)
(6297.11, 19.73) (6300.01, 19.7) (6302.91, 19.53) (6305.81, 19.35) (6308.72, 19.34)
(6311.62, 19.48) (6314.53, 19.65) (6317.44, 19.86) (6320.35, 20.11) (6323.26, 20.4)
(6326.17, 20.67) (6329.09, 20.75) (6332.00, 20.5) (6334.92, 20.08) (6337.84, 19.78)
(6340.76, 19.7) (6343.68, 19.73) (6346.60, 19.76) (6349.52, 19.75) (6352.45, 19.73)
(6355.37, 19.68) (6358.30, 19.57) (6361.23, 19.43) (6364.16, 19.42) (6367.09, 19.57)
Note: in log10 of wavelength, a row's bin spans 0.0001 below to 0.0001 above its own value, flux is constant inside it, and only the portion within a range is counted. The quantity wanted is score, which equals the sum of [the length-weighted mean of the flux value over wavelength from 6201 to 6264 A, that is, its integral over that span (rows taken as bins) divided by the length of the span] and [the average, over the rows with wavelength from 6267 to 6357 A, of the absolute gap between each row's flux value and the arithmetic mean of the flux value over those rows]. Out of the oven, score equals 20.1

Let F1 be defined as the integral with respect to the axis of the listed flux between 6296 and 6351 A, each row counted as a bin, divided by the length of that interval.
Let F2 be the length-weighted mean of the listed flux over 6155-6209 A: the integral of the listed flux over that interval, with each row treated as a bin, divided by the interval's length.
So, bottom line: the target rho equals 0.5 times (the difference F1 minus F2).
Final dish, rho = -0.074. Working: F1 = 19.9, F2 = 20.0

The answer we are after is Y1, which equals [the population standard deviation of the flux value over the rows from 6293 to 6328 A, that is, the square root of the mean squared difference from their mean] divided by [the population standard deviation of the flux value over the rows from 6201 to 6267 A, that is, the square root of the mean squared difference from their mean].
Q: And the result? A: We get 1.04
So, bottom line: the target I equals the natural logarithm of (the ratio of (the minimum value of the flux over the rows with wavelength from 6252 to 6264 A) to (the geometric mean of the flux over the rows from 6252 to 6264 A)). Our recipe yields -0.008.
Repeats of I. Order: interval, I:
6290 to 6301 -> -0.003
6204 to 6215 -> -0.022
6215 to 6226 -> -0.002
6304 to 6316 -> -0.006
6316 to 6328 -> -0.020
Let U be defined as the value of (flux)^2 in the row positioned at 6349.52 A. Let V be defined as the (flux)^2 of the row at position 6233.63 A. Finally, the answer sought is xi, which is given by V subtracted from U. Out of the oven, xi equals -3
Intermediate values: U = 390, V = 393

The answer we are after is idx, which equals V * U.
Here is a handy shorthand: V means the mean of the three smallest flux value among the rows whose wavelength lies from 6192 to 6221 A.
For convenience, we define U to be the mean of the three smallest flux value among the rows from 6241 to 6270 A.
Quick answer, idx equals 379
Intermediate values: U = 19.42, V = 19.5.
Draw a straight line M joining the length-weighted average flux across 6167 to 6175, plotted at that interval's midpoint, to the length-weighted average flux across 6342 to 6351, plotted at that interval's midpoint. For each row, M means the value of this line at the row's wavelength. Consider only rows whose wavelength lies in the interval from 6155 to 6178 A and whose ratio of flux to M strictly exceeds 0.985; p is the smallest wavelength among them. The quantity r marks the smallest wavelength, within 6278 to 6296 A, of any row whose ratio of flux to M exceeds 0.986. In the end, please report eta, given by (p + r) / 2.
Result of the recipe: 6223.8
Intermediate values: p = 6167.95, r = 6279.73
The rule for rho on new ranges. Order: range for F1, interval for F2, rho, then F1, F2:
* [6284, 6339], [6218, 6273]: 0.085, 19.9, 19.8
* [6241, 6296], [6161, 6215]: -0.091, 19.9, 20.1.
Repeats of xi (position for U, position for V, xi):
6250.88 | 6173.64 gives -22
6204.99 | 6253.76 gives 15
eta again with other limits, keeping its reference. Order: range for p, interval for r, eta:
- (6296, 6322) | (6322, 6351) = 6310.2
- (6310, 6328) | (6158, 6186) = 6241.2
